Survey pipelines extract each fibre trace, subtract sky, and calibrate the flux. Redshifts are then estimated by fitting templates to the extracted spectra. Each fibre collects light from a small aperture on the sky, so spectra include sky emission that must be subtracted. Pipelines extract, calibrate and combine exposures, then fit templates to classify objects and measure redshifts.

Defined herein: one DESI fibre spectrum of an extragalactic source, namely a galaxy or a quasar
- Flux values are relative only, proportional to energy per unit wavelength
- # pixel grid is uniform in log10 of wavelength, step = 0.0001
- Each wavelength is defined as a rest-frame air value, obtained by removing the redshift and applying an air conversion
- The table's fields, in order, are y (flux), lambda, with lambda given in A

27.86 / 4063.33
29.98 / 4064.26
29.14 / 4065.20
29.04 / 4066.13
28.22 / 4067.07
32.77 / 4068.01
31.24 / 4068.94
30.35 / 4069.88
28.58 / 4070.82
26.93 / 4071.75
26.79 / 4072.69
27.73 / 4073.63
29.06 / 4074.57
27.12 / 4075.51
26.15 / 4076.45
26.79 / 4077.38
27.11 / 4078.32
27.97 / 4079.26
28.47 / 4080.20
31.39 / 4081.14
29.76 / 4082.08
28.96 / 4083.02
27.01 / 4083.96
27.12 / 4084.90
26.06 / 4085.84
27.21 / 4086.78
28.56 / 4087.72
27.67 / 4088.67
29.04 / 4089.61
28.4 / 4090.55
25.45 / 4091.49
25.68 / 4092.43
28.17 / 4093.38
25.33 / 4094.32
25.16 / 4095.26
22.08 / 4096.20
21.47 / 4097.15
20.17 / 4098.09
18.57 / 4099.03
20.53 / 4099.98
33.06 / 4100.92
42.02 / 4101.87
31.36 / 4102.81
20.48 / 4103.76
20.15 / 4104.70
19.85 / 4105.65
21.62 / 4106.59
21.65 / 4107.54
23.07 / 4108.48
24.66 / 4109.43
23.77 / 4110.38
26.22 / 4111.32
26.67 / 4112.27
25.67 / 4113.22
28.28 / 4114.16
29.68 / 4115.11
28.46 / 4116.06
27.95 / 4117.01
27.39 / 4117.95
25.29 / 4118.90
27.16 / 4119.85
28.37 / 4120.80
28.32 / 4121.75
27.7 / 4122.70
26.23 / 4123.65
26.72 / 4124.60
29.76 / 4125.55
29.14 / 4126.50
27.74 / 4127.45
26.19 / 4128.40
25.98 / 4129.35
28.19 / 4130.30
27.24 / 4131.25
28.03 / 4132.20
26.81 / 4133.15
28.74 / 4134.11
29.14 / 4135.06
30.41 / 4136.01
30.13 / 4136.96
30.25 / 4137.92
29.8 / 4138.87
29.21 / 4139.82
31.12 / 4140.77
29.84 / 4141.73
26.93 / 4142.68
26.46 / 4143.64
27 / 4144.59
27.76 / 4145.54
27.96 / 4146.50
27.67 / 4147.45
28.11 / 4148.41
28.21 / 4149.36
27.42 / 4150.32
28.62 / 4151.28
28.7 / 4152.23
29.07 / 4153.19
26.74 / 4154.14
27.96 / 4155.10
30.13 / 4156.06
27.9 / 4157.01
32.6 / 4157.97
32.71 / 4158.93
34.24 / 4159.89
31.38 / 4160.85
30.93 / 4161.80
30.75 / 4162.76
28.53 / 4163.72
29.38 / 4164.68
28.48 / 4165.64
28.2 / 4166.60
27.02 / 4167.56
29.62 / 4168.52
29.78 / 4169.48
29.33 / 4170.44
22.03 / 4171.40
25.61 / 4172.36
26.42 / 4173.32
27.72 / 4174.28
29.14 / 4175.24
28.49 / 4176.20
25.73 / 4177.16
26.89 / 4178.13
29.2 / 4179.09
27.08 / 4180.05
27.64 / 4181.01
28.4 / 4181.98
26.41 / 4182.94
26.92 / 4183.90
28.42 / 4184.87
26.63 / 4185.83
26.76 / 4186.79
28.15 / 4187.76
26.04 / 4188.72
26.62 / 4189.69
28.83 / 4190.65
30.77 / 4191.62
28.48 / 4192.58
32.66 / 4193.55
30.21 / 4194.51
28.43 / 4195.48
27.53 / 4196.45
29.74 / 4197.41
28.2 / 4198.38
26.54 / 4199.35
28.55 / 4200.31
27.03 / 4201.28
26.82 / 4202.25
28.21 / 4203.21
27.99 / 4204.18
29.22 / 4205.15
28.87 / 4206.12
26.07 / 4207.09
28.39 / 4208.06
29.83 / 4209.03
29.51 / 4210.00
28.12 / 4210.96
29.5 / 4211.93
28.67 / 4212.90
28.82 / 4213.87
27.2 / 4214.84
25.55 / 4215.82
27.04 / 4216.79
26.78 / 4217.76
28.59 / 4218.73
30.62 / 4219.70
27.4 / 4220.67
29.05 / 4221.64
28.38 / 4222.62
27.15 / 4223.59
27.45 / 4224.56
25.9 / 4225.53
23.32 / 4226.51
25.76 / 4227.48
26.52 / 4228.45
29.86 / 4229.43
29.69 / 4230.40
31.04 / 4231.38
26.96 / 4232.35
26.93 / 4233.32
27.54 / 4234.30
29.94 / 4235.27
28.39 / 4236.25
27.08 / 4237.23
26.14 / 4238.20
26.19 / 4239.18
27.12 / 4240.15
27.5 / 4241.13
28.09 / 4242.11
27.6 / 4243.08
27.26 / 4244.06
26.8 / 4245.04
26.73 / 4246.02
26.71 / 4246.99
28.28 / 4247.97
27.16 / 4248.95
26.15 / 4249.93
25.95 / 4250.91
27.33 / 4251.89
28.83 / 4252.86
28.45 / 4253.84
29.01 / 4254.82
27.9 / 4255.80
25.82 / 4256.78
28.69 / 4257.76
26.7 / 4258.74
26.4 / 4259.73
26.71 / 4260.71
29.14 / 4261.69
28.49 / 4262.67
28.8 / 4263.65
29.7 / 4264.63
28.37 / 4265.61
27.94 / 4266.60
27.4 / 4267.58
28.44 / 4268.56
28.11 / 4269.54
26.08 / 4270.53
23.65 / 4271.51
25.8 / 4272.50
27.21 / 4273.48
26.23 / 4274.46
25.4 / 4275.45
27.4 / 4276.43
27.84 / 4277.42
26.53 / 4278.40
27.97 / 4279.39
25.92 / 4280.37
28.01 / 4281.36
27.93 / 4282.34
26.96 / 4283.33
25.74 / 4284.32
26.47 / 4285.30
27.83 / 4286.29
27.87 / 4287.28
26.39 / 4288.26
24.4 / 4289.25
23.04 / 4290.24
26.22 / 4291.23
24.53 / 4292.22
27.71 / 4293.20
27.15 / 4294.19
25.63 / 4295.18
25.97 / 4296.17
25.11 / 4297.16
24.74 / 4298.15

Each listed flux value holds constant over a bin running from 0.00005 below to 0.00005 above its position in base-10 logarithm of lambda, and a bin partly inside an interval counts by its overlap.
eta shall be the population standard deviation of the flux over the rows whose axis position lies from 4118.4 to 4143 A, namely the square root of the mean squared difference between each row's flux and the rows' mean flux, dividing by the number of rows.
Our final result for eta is 1.5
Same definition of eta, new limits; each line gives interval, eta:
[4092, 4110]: 5.6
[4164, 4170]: 1.0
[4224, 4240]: 1.9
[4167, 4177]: 2.3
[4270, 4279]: 1.2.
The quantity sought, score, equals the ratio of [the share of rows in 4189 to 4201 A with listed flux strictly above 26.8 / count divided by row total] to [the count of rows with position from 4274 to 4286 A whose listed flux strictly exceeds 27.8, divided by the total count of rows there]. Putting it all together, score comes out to 2.5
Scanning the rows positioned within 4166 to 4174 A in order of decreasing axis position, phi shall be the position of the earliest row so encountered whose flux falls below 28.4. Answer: 4173.32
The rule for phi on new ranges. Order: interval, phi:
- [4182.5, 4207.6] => 4207.09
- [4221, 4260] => 4259.73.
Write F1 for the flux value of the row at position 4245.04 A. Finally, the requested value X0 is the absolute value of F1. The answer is 26.8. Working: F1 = 26.8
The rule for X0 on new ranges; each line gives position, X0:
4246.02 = 26.7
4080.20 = 28.5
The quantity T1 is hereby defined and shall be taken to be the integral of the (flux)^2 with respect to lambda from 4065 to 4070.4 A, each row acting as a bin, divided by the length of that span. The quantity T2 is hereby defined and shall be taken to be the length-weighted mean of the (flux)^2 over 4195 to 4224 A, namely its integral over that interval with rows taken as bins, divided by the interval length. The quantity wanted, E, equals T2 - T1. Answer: -120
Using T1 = 912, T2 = 793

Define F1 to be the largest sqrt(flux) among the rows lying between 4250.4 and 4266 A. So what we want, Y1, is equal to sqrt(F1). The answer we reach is 2.334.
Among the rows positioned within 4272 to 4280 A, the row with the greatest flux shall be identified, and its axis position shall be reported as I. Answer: 4279.39 A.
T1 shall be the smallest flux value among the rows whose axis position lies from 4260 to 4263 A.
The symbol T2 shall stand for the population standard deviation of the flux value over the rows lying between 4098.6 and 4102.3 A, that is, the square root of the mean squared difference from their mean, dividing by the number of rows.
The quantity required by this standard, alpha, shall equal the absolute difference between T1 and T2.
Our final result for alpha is 17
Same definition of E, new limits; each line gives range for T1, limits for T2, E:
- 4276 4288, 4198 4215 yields 58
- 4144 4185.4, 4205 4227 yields -33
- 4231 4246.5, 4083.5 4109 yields -89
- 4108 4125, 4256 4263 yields 34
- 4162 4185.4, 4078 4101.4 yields -68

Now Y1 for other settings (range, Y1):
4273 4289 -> 2.301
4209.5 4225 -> 2.352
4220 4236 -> 2.360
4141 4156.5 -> 2.343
